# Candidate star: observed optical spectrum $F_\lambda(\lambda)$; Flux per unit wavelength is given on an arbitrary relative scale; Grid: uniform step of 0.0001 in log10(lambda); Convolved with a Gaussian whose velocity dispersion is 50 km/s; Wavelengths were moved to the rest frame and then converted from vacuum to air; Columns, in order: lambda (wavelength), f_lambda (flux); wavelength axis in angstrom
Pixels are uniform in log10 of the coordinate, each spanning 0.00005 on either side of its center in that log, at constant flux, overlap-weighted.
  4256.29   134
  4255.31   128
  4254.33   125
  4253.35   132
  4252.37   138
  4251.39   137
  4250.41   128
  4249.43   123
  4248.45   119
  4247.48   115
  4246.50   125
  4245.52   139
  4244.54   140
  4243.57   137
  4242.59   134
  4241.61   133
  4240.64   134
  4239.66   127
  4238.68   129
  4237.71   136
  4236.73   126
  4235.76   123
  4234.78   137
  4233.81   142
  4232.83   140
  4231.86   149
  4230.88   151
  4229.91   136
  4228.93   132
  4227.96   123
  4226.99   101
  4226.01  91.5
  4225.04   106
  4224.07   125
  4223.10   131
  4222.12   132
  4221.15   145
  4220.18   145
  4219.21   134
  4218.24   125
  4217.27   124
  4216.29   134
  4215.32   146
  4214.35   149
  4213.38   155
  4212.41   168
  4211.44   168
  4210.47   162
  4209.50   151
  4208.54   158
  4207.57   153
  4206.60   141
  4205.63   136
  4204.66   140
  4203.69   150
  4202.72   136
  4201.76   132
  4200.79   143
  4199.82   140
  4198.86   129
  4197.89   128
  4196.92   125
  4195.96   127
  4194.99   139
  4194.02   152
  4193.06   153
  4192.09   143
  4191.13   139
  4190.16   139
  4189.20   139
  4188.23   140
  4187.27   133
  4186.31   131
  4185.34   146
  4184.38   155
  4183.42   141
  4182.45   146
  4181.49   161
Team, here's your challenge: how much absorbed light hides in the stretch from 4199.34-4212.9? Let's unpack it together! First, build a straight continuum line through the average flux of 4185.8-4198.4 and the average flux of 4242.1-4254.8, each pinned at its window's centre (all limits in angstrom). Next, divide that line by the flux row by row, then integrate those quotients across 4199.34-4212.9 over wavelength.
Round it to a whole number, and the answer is 12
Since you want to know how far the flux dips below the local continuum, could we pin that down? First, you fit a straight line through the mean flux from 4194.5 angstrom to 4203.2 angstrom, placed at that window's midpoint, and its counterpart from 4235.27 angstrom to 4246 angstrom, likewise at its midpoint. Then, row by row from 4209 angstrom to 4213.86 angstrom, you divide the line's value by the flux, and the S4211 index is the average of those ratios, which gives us 0.83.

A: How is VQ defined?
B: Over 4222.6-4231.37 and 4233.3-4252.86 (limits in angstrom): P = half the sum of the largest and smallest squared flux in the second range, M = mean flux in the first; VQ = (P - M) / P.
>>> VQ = 0.993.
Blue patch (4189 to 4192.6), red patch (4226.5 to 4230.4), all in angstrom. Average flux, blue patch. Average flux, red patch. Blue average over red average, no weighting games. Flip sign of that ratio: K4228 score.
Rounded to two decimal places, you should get -1.14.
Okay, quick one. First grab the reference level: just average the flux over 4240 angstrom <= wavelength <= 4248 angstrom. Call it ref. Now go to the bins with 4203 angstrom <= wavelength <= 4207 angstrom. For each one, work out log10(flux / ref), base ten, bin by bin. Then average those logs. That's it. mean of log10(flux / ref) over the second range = 0.030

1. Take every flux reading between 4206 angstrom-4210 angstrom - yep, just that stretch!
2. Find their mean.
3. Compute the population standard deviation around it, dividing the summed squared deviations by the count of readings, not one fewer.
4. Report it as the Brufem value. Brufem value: 6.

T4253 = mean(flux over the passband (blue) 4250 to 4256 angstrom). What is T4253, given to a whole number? 131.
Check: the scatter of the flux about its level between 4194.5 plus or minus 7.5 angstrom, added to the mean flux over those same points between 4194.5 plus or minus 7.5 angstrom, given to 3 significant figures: 146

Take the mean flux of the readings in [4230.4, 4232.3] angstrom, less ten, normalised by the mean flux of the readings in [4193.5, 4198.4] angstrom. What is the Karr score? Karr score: 1.04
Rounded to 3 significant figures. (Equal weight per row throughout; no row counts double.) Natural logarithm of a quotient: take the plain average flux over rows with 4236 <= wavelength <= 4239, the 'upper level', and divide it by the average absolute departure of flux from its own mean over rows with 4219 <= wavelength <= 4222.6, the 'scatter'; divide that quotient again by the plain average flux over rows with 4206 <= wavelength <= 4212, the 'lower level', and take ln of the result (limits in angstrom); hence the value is -1.97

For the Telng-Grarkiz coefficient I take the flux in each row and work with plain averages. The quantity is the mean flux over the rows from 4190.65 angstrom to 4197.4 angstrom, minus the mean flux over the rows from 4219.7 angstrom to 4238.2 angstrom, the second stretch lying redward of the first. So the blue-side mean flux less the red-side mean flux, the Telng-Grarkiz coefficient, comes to 10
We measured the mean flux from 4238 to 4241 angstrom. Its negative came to -130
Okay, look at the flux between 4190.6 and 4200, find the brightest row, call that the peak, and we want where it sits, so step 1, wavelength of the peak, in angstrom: 4193.06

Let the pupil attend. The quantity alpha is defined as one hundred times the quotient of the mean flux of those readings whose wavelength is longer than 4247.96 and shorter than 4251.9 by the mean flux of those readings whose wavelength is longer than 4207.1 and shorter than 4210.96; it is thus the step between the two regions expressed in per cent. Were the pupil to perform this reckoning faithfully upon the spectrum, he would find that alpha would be 81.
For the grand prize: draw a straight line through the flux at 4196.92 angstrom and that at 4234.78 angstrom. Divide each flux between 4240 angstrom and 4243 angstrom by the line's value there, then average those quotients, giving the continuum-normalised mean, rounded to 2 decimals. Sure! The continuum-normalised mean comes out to 0.96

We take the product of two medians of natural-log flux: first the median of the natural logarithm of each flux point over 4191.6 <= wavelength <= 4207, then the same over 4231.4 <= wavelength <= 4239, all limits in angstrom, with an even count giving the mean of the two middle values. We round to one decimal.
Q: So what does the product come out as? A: 24.3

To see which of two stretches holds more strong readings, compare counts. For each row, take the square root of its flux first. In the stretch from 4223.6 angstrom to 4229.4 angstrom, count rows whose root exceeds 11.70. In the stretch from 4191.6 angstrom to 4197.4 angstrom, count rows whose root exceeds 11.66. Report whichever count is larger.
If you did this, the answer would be 4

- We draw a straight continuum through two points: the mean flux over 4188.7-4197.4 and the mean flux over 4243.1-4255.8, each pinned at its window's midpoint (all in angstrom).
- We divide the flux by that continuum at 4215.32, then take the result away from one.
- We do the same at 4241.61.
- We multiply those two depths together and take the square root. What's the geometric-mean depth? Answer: 0.034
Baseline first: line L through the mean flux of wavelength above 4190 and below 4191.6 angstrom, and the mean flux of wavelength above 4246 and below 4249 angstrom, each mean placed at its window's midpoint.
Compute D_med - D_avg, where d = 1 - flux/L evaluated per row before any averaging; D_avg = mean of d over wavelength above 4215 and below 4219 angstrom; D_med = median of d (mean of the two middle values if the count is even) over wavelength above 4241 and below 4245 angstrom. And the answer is -0.10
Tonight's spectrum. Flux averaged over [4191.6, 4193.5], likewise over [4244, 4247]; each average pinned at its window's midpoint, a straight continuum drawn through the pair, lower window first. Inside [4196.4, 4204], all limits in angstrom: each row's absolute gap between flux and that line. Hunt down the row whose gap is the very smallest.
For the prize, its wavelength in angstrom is 4200.79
